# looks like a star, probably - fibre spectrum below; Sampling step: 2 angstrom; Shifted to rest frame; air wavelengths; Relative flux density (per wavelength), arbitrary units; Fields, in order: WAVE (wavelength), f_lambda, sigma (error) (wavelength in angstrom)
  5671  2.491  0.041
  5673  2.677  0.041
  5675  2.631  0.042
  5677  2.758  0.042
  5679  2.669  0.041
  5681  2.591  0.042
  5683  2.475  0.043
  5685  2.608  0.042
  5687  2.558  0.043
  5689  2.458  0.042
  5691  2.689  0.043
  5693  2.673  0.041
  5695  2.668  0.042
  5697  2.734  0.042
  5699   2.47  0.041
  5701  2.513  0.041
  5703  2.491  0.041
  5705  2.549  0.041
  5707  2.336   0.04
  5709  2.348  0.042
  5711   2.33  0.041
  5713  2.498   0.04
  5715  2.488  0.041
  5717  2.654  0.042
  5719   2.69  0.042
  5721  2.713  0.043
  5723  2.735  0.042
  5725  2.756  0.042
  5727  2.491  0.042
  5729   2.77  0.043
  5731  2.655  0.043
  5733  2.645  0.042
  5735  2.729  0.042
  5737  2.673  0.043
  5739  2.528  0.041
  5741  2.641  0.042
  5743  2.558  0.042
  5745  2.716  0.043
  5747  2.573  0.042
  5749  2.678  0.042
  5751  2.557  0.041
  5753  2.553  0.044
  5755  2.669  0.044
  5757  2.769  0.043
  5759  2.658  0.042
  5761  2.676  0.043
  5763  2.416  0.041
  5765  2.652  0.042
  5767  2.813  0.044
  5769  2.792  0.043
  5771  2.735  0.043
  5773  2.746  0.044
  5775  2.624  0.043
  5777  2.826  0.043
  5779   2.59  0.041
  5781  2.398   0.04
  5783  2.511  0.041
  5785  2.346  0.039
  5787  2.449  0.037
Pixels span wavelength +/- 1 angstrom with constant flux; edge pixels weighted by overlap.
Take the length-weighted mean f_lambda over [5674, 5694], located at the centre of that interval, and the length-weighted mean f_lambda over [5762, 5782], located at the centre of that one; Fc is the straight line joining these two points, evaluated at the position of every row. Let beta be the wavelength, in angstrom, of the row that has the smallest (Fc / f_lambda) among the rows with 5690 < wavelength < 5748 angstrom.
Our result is 5729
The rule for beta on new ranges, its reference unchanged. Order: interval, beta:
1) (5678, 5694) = 5691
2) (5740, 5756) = 5745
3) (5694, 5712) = 5697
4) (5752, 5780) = 5777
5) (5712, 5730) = 5729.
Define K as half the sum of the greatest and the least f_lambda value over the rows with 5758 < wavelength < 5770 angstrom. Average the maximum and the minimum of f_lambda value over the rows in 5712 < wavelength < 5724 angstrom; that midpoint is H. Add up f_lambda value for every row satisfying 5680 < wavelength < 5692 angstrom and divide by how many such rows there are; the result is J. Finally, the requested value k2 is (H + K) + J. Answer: 7.79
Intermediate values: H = 2.61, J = 2.56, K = 2.61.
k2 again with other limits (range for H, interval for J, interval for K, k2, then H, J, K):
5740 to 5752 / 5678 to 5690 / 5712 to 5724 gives 7.81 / 2.64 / 2.56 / 2.61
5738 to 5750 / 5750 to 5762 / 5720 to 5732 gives 7.90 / 2.62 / 2.65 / 2.63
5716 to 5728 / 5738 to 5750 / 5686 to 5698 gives 7.84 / 2.62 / 2.62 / 2.60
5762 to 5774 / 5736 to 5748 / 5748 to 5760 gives 7.89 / 2.61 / 2.61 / 2.66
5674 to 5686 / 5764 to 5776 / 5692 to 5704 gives 7.95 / 2.62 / 2.73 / 2.60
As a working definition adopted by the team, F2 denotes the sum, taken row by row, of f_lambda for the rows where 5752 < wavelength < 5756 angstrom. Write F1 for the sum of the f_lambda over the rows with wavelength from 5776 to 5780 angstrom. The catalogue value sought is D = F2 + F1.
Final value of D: 10.6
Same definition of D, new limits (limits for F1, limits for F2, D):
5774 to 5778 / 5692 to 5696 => 10.8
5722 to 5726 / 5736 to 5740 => 10.7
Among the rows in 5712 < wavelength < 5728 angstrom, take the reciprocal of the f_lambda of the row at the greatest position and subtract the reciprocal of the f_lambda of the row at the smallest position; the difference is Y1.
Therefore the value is 0.00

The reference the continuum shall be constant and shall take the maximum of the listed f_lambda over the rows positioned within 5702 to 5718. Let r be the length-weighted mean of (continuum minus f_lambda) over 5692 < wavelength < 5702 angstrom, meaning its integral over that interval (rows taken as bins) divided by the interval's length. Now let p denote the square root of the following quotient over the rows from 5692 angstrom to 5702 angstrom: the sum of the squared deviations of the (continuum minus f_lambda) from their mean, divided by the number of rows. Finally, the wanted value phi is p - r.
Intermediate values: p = 0.10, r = 0.042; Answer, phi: 0.06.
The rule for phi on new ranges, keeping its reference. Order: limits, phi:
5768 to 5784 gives 0.14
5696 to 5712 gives -0.05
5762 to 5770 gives 0.17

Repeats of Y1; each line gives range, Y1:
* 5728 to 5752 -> 0.03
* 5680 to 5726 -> -0.02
